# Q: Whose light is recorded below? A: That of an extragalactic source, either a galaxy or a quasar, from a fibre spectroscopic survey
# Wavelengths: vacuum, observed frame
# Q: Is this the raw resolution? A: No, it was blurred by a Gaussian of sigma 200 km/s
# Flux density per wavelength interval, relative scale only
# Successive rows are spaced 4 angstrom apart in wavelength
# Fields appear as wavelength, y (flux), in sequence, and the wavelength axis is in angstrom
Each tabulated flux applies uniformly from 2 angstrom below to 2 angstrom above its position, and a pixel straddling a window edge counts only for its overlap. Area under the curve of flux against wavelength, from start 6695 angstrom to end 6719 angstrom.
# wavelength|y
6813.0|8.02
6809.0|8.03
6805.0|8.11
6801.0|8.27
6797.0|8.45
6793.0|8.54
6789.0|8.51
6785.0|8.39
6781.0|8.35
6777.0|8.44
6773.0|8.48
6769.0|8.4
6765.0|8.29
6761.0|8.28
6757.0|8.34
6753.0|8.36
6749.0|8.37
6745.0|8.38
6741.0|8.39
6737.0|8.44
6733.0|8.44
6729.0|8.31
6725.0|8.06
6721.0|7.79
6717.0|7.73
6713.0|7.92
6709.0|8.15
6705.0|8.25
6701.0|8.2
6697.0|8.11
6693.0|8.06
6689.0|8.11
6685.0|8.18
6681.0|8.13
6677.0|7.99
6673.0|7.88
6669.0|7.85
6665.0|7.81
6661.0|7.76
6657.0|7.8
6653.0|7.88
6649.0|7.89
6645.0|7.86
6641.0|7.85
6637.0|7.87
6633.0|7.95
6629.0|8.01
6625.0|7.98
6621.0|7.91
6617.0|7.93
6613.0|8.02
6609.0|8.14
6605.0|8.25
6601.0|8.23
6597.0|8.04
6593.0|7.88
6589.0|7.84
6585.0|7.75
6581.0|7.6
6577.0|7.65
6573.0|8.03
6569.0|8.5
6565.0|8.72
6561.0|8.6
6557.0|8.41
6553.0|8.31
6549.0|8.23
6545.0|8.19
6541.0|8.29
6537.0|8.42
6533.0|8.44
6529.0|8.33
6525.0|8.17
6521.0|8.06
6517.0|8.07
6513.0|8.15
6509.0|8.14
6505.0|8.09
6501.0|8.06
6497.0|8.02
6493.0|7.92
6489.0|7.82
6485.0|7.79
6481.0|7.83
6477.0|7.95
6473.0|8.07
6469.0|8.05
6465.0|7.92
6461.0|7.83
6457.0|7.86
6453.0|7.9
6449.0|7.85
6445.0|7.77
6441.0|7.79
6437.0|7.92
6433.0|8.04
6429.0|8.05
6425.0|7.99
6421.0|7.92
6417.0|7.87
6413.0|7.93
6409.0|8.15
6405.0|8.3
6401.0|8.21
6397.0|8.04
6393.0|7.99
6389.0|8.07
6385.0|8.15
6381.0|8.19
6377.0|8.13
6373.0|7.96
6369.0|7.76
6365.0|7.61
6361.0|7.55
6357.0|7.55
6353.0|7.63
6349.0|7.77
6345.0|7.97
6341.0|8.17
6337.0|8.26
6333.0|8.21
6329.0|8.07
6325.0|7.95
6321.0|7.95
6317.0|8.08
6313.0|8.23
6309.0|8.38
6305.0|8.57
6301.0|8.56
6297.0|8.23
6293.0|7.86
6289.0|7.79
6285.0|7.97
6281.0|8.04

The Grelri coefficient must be 193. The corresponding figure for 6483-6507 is 191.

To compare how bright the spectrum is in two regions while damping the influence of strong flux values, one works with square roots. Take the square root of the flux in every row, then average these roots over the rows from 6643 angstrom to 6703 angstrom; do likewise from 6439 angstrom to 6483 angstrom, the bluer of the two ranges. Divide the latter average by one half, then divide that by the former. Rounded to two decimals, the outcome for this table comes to 1.99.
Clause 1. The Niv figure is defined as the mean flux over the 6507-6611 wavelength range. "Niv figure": 8.17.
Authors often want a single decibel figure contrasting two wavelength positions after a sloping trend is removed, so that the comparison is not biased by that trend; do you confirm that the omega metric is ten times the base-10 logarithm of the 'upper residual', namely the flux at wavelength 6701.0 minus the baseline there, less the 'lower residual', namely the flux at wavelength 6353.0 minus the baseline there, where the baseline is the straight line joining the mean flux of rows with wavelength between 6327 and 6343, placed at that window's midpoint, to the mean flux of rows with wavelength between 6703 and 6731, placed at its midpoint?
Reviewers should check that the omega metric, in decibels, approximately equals -1.5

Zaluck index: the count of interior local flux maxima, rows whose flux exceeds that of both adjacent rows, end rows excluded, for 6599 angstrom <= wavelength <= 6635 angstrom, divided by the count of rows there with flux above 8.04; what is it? 0.67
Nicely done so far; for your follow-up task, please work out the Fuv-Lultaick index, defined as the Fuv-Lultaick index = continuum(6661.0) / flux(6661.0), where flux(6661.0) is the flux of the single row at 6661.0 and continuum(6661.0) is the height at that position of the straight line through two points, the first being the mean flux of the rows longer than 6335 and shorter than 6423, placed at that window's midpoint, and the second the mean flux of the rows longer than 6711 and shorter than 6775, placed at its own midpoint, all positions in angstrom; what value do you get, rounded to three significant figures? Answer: 1.05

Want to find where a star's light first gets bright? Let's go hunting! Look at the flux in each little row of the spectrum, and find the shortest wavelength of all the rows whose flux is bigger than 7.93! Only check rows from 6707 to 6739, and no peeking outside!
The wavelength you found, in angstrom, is 6709.0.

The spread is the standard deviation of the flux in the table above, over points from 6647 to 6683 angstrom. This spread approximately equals 0.11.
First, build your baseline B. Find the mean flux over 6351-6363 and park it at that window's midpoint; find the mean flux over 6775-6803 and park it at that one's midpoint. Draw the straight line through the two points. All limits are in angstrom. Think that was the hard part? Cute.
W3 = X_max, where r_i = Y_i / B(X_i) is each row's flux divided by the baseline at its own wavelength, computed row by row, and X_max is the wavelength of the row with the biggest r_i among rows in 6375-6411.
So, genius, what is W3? 6405.0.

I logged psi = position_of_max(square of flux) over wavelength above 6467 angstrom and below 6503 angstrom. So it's 6473.0 angstrom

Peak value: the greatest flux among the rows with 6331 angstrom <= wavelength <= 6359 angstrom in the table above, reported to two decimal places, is 8.26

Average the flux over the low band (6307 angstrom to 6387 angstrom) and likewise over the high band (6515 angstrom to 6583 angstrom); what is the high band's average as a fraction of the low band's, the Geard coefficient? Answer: 1.03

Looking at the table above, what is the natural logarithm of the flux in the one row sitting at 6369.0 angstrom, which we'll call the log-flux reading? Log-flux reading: 2.05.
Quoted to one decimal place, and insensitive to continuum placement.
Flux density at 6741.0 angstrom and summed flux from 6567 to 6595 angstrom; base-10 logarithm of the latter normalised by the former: 0.8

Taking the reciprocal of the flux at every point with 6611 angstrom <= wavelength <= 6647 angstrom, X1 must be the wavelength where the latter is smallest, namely 6613.0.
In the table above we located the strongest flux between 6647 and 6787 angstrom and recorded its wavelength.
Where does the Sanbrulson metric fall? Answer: 6773.0 angstrom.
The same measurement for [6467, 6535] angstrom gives 6533.0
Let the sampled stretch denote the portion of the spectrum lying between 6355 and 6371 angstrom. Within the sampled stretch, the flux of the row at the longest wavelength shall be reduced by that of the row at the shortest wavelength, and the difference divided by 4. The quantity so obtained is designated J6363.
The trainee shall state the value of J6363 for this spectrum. 0.05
